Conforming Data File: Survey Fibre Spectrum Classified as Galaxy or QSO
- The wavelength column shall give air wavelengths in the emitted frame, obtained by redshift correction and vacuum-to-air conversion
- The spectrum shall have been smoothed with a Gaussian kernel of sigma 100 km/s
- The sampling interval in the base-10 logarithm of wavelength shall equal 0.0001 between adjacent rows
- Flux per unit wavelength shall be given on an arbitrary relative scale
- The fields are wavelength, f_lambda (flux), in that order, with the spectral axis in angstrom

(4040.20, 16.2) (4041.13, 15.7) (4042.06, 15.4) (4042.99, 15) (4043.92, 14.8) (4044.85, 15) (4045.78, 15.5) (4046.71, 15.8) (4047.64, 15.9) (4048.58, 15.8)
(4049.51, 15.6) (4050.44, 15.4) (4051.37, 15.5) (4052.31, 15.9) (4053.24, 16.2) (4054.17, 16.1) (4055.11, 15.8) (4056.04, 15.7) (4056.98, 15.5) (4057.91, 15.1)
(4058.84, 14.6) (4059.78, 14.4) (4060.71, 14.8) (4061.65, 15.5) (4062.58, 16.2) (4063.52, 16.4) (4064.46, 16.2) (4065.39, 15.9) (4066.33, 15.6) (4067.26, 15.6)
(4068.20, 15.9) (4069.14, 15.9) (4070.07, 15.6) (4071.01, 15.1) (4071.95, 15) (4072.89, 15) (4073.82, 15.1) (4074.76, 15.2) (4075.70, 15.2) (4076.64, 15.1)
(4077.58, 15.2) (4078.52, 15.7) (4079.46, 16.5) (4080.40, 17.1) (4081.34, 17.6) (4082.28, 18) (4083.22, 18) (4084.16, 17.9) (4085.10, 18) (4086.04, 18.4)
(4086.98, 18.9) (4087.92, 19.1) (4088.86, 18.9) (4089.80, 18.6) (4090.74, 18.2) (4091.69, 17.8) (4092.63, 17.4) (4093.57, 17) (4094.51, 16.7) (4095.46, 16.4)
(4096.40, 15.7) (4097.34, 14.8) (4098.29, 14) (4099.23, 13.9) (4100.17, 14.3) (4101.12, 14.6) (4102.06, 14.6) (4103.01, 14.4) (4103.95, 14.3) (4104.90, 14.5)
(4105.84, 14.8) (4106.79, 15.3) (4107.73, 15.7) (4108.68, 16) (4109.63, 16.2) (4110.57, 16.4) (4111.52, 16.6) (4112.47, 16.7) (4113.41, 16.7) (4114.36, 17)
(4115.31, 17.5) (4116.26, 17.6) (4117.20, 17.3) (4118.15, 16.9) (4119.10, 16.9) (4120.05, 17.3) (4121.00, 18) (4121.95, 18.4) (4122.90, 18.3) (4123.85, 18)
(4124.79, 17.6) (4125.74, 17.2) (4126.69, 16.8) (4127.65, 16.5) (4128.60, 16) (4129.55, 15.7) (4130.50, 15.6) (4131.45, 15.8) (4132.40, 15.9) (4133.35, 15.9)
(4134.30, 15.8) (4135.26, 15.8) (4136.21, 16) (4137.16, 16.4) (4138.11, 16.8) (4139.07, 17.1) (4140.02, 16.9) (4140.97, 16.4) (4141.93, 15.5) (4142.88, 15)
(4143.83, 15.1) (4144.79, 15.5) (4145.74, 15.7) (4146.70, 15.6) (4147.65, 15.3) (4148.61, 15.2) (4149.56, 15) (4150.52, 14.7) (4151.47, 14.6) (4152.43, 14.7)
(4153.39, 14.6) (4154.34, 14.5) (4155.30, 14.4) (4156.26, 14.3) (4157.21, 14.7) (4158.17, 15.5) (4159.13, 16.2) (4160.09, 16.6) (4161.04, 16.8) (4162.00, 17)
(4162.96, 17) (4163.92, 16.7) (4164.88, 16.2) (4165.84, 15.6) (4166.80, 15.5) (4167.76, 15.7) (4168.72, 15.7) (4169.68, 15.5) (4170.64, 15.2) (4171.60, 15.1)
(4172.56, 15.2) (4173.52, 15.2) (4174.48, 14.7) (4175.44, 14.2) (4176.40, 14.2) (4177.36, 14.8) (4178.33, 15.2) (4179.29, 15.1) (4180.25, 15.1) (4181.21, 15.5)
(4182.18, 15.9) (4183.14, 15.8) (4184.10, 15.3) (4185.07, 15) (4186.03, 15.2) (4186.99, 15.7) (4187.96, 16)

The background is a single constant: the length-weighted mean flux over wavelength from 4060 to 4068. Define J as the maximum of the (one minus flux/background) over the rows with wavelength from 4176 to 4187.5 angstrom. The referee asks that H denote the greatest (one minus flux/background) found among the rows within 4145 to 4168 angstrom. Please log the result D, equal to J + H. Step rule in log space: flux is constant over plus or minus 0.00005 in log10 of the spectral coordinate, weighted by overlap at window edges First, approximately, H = 0.09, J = 0.098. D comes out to 0.189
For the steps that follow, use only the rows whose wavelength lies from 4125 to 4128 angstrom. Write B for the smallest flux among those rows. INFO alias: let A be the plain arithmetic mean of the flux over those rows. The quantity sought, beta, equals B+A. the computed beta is 33.3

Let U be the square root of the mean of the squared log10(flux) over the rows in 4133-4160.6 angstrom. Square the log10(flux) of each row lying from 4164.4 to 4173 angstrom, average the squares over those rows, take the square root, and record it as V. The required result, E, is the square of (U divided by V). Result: 1.00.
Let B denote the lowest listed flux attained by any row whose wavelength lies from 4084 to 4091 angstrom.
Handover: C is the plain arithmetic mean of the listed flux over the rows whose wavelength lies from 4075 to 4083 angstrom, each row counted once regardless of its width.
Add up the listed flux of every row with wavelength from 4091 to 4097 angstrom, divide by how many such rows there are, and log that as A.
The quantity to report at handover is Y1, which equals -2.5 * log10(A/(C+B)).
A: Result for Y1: 0.77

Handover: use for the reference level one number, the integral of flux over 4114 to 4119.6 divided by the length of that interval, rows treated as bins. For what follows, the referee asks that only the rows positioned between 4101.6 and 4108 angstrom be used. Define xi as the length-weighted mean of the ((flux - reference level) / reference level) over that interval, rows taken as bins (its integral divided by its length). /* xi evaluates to -0.141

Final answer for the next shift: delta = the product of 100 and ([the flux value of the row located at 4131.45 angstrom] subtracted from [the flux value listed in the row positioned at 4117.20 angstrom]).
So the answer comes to 150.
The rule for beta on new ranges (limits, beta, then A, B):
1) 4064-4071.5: 30.8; 15.7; 15.1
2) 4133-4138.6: 31.9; 16.1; 15.8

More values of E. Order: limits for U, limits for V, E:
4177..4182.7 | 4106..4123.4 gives 0.93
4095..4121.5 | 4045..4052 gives 1.01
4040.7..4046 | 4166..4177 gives 1.01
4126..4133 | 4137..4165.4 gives 1.02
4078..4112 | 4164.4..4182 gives 1.06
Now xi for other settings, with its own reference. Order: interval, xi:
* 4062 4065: -0.057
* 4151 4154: -0.149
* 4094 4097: -0.057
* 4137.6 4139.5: -0.015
